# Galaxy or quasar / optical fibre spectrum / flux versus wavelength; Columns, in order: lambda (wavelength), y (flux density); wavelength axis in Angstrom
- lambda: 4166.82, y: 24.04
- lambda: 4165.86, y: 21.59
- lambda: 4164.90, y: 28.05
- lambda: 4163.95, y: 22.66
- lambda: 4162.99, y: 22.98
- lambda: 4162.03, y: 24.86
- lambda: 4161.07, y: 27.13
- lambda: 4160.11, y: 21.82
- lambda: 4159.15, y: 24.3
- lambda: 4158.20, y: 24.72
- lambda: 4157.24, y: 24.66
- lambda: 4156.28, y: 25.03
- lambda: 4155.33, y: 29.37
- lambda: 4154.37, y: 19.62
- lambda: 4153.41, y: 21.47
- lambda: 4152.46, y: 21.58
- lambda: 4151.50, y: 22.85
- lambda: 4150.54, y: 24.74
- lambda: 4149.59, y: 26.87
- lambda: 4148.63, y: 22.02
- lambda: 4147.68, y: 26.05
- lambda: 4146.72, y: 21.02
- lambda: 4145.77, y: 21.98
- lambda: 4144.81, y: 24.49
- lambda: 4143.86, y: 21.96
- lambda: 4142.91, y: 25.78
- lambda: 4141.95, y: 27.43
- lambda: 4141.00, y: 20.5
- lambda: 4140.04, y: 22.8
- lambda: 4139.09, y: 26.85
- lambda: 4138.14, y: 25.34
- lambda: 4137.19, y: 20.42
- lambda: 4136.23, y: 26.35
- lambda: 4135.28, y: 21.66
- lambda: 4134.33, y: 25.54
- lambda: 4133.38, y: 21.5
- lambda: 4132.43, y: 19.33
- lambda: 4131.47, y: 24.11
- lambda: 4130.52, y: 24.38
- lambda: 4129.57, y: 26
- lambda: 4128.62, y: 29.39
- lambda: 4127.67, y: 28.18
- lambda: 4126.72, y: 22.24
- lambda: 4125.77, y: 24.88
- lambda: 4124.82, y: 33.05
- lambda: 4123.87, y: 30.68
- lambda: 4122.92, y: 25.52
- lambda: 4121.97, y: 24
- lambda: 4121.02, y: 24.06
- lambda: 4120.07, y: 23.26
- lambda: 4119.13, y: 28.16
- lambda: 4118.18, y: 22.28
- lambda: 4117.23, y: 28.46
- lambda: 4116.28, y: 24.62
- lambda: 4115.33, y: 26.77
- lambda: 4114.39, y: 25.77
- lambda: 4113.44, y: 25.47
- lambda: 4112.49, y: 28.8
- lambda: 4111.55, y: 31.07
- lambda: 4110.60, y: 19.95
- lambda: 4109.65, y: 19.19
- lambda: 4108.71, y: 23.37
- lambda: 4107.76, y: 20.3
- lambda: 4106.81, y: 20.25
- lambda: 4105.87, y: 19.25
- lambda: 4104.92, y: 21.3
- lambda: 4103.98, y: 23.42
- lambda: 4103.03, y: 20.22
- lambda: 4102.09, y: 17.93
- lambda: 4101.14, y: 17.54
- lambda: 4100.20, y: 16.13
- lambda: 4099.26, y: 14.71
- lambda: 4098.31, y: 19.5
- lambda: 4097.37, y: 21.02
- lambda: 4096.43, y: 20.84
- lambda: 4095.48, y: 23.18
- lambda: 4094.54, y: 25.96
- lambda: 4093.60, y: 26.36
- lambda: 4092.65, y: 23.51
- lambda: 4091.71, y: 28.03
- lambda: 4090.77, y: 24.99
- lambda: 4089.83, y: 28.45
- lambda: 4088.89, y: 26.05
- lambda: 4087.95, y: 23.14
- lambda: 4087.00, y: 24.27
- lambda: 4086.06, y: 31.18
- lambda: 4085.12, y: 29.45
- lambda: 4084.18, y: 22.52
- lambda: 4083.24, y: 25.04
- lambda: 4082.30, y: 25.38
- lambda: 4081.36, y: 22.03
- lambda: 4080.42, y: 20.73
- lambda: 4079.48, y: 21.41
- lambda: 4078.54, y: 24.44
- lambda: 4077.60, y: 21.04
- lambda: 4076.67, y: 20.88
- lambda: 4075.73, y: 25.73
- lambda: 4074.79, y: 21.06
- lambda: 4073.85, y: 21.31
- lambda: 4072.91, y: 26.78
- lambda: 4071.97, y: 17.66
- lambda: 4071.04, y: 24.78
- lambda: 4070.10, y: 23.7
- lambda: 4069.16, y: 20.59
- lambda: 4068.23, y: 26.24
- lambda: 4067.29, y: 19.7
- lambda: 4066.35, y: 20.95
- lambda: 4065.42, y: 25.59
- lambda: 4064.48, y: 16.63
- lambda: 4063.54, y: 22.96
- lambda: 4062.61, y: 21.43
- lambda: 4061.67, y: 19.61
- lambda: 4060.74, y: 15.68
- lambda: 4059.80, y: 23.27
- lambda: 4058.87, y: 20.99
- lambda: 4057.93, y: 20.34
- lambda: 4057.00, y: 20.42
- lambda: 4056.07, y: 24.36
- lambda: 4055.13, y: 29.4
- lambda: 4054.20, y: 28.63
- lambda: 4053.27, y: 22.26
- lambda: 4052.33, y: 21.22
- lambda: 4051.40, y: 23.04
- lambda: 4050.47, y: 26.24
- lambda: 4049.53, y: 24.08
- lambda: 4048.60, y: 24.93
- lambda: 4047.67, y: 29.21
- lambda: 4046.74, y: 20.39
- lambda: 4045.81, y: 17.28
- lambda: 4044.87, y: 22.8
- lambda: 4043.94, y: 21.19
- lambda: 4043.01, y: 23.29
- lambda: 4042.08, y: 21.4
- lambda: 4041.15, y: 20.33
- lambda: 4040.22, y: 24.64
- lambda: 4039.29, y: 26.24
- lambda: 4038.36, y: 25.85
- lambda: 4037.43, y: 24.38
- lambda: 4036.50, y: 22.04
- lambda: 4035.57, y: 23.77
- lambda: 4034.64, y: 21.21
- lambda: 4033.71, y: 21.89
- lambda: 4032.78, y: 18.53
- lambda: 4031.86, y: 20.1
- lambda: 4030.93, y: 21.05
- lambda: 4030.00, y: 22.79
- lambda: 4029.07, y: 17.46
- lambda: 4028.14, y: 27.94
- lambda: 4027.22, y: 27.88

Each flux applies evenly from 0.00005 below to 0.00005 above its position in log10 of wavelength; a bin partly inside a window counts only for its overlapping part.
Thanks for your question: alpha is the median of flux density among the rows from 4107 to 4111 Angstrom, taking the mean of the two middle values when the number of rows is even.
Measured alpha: 20.1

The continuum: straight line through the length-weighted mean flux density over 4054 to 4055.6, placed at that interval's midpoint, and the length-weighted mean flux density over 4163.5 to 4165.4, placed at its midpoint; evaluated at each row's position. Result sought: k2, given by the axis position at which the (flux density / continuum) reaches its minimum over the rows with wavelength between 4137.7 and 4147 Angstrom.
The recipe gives 4141.00 Angstrom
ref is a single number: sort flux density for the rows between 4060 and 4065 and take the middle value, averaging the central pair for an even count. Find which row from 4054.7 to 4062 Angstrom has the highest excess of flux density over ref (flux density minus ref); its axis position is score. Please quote 4055.13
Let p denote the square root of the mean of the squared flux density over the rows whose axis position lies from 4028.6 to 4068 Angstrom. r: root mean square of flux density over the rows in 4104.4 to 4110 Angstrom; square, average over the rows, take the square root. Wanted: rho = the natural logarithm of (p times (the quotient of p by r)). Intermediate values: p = 22.5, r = 20.7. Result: 3.202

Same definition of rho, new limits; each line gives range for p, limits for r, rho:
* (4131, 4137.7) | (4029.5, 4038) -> 3.174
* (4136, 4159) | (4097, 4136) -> 3.188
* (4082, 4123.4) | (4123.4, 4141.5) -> 3.127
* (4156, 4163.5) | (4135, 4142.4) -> 3.215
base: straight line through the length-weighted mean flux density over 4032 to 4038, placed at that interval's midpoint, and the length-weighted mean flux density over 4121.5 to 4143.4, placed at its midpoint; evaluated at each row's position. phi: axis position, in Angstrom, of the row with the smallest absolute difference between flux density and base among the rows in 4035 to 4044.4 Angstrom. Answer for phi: 4036.50 Angstrom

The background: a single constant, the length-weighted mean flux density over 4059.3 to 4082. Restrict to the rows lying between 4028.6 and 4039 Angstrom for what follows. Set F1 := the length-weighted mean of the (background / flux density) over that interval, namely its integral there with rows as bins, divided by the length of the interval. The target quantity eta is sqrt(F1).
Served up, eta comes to 1.01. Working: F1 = 1.01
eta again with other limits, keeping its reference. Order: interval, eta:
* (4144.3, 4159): 0.96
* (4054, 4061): 0.99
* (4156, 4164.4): 0.95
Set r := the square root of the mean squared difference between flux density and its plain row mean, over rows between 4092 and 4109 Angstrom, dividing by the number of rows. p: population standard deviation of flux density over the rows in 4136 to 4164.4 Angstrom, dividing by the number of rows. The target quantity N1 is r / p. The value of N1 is 1.27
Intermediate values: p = 2.4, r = 3.0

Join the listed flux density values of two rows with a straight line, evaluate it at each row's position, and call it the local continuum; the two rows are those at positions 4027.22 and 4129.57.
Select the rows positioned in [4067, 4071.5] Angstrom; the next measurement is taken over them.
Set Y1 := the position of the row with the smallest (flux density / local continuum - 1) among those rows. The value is 4067.29 Angstrom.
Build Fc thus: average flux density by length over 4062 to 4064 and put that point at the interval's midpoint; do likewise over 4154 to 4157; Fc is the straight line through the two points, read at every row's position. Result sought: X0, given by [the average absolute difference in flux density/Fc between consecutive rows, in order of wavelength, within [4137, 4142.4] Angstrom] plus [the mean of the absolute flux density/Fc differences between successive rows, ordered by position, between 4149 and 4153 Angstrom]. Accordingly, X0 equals 0.234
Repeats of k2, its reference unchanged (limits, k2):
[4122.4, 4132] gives 4126.72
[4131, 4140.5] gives 4132.43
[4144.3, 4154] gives 4146.72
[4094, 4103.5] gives 4099.26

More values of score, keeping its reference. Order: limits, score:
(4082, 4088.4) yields 4086.06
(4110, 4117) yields 4111.55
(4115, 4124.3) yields 4123.87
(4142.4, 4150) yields 4149.59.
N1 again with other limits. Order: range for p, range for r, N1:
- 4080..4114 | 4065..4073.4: 0.77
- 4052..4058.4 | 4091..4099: 0.80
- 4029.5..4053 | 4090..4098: 0.92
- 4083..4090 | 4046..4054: 0.92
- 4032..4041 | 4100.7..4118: 1.69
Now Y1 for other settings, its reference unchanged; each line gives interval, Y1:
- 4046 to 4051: 4046.74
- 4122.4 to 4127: 4126.72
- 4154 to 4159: 4154.37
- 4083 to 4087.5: 4084.18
